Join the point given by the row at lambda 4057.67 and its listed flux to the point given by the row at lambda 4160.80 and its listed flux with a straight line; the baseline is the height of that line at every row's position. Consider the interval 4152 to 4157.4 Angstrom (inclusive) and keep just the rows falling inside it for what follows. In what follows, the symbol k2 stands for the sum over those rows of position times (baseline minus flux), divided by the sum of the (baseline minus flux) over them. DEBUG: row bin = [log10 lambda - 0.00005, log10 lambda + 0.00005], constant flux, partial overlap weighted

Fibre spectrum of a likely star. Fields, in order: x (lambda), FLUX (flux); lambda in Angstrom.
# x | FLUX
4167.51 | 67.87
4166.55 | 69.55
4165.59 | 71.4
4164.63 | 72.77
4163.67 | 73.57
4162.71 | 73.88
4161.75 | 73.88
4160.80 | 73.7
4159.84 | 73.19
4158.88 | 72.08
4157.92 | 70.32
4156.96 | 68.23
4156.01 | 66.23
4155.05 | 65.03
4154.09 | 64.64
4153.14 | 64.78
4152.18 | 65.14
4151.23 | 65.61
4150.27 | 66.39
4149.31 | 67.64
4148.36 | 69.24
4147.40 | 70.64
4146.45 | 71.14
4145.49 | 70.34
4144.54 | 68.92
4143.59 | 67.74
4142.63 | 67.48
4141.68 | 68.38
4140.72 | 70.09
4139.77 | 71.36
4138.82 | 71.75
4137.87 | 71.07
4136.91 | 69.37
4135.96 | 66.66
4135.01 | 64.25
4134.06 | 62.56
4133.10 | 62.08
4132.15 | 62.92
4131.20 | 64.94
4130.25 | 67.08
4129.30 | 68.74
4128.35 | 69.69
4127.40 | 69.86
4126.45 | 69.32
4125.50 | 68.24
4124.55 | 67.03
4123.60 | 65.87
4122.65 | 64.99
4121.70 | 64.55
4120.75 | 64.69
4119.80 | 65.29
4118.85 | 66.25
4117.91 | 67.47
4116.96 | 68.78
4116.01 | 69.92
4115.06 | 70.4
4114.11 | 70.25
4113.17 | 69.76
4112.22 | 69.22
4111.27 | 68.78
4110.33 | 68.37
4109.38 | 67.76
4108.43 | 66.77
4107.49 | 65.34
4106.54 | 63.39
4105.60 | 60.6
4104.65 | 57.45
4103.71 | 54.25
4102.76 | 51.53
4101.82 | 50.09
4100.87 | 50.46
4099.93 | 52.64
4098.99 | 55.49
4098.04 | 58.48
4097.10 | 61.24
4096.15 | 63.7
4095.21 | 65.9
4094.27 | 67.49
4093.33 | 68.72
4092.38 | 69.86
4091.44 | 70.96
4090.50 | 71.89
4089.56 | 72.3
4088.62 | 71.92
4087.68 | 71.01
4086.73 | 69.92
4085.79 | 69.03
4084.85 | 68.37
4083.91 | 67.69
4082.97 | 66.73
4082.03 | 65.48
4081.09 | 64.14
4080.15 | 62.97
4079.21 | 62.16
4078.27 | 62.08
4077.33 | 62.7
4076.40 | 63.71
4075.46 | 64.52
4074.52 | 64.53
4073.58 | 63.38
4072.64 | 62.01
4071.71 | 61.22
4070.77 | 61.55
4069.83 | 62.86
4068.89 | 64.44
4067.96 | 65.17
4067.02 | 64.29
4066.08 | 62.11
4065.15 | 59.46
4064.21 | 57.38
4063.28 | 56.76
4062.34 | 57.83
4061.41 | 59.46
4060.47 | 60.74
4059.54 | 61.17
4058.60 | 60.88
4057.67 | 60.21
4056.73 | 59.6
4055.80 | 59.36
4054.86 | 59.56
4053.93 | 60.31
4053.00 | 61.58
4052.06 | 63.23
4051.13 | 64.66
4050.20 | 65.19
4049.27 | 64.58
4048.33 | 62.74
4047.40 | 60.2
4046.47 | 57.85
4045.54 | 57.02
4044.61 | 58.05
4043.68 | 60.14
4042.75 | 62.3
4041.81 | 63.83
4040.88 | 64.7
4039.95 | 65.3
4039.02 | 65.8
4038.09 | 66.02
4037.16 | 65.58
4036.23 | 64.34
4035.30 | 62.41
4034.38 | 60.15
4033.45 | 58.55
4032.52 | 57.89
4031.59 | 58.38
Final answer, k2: 4154.4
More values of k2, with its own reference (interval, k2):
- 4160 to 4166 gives 4165.1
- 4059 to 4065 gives 4063.4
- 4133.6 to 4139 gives 4134.7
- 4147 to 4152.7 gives 4150.5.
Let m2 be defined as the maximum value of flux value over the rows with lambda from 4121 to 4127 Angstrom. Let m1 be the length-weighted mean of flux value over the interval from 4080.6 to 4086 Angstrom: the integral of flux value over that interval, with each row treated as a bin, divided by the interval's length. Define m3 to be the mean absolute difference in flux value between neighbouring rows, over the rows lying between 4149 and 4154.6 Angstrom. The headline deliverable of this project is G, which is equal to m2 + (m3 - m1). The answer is 3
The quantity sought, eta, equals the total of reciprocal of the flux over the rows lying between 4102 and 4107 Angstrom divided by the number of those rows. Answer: 0.0175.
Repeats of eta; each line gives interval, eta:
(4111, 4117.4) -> 0.0144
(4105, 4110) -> 0.0155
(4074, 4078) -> 0.0157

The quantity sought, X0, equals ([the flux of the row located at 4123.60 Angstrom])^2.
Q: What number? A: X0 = 4339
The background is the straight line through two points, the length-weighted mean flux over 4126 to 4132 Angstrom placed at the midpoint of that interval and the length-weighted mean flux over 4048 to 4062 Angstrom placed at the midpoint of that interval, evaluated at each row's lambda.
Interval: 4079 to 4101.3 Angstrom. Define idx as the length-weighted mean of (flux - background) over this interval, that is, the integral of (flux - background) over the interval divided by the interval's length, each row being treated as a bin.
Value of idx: 0.8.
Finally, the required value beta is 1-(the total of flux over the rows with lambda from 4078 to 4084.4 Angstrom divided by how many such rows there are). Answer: -63.5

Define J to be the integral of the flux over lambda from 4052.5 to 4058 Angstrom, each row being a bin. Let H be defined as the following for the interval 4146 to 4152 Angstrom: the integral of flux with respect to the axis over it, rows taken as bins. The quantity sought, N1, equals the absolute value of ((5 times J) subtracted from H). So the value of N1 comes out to 1241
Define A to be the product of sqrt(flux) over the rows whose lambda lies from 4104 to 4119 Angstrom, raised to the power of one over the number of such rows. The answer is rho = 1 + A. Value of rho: 9.17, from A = 8.17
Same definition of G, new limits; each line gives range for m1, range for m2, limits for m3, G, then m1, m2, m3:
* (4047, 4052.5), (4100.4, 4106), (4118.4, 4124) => -2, 64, 60.6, 0.6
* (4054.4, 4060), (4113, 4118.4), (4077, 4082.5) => 11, 60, 70.4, 0.8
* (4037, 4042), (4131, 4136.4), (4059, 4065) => 2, 65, 66.66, 1.0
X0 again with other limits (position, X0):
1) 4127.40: 4880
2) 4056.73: 3552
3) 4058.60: 3706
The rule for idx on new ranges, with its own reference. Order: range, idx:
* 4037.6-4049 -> 1.6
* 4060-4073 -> -1.4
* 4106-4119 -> 1.5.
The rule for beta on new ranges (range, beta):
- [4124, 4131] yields -67.6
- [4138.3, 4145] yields -68.4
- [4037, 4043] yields -63.8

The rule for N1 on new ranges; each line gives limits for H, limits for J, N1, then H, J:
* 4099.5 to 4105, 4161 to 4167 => 1889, 290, 436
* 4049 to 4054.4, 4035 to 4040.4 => 1412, 342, 351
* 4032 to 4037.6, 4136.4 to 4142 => 1625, 344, 394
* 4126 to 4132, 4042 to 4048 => 1378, 408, 357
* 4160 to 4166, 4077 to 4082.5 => 1300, 439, 348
